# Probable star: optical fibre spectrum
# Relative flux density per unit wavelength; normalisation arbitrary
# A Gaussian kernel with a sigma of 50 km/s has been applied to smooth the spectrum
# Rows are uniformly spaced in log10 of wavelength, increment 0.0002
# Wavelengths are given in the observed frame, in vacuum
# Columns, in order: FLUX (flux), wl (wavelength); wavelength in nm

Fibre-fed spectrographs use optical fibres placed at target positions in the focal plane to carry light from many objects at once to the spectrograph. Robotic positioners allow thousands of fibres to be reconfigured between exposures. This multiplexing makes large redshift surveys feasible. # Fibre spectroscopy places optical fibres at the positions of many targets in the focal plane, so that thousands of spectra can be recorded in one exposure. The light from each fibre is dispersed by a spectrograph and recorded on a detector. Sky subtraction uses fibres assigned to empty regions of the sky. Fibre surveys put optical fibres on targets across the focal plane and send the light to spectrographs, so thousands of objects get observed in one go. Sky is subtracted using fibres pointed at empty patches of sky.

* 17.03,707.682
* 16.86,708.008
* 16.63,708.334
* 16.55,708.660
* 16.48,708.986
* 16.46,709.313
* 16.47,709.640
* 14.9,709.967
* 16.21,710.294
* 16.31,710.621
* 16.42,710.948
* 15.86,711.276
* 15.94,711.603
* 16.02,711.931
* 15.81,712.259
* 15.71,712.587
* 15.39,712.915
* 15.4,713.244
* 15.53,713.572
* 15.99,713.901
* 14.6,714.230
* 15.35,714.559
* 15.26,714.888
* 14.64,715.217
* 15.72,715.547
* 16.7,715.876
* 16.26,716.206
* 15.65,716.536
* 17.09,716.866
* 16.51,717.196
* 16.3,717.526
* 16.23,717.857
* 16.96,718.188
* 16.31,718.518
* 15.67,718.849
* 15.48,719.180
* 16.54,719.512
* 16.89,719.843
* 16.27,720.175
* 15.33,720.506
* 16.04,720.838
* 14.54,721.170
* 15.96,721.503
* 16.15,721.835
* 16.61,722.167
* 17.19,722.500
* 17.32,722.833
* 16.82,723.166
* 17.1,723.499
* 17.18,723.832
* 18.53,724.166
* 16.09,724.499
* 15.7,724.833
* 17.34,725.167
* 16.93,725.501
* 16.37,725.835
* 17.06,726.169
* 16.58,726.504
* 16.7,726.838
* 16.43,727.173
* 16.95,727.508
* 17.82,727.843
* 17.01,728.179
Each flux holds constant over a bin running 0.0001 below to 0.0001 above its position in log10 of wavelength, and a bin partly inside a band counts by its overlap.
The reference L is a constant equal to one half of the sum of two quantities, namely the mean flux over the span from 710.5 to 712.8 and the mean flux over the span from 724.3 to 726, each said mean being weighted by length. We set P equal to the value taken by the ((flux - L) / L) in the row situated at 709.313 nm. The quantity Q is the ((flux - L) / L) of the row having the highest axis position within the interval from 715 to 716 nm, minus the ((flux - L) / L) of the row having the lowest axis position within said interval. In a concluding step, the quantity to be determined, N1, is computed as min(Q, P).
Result 0.012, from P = 0.012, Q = 0.13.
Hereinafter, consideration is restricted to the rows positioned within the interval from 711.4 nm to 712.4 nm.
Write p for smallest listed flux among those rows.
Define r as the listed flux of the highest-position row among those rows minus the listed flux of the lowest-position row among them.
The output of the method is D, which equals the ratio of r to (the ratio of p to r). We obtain 0.001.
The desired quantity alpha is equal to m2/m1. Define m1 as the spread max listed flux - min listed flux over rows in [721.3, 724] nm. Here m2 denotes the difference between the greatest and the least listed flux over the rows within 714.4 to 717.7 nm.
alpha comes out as 1.80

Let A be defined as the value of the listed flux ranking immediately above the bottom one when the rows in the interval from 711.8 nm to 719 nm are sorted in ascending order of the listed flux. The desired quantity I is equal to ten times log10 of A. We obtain 11.7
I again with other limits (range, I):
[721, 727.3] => 12.0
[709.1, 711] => 12.1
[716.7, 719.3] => 12.0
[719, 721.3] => 11.9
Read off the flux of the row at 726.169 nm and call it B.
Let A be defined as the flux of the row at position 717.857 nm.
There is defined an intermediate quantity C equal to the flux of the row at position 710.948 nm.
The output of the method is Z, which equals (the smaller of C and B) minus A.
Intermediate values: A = 16.23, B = 17.06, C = 16.42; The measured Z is 0.2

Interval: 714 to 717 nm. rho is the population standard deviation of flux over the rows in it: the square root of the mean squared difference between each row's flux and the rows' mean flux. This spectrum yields 0.8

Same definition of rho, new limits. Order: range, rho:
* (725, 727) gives 0.3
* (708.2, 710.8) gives 0.5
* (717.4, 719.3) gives 0.5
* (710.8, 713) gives 0.3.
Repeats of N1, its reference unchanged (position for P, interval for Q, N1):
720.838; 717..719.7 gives -0.014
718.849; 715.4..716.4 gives -0.036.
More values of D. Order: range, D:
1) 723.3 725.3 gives 0.004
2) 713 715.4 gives 0.040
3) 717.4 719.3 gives 0.043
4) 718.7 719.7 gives 0.049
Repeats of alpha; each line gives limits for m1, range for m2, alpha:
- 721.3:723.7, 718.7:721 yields 1.15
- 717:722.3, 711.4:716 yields 0.87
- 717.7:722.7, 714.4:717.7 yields 0.92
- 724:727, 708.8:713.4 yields 0.56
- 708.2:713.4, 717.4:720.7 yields 0.94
